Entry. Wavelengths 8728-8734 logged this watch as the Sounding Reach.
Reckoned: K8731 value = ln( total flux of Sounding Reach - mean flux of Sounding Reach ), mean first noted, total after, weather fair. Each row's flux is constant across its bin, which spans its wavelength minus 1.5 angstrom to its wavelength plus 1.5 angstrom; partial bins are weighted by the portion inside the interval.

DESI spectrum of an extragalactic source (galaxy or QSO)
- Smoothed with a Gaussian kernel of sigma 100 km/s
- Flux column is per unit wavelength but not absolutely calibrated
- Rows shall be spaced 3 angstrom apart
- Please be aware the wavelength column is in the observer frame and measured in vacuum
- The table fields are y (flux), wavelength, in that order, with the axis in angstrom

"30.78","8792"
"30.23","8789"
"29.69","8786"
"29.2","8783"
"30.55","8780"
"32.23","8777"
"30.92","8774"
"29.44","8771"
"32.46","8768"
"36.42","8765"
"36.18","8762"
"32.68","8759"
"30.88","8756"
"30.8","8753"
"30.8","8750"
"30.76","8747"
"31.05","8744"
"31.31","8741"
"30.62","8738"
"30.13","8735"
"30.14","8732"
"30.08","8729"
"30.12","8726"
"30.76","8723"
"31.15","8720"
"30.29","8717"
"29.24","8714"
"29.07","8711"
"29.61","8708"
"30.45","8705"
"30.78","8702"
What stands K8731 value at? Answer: 3.405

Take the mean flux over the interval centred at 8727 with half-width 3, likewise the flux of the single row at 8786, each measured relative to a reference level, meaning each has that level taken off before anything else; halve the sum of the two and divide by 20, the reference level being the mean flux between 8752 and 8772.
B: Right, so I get -0.14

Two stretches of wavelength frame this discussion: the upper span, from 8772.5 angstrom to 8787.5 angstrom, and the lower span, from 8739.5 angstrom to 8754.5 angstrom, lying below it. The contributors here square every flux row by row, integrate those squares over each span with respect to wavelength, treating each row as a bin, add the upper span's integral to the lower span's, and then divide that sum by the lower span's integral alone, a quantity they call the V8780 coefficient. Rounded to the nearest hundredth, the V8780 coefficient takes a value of 1.97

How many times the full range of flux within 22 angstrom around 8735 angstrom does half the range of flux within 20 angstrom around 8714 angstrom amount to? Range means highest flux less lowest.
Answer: 0.8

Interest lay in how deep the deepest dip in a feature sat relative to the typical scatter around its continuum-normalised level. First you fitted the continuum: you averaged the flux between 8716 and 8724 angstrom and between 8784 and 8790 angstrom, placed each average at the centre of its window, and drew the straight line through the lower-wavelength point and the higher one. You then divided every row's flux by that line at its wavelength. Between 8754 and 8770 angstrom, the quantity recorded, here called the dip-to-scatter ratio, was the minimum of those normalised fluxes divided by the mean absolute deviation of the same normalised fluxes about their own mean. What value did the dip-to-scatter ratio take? 15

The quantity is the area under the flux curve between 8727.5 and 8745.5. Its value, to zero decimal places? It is 550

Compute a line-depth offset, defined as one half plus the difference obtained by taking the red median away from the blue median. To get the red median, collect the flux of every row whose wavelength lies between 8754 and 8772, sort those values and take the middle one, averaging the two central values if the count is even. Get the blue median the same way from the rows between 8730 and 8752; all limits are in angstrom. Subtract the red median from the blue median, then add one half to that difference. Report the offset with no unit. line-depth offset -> -1.3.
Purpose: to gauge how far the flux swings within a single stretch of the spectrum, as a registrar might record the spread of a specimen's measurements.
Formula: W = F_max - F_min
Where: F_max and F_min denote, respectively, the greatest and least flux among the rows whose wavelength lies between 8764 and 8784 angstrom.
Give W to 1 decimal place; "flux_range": 7.2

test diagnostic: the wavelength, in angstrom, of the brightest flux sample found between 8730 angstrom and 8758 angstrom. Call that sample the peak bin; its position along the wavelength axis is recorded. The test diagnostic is 8741 angstrom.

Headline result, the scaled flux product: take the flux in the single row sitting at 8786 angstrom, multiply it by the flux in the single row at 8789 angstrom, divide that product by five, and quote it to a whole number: 180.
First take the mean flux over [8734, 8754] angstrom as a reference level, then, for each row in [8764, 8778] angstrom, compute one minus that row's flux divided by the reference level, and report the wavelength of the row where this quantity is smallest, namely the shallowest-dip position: 8765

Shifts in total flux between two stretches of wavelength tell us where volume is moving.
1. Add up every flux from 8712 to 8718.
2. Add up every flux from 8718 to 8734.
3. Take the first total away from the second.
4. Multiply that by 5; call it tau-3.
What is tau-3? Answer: 464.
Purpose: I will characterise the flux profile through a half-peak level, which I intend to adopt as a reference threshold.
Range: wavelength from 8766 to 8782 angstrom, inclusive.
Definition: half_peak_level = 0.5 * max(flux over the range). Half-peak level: 16.2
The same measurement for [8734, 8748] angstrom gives 15.7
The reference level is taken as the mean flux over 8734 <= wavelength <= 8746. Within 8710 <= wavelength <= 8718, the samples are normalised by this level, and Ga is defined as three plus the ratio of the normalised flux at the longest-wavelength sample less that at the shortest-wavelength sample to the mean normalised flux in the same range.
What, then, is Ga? 3.04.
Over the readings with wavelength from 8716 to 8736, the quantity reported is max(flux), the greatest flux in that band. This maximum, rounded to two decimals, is 31.15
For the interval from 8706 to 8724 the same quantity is 31.15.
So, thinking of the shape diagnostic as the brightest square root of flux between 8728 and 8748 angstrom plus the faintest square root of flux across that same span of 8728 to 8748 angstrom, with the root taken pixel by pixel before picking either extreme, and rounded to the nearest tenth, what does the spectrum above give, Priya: 11.1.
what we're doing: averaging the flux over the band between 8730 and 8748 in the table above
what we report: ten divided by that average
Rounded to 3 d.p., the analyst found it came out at 0.326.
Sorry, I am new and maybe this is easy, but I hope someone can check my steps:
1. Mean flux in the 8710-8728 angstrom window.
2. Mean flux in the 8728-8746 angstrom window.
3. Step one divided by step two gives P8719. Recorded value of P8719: 0.99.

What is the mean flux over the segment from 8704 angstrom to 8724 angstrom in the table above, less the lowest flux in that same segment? 1.0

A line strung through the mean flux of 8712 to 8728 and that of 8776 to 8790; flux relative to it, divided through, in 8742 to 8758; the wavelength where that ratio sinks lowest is 8747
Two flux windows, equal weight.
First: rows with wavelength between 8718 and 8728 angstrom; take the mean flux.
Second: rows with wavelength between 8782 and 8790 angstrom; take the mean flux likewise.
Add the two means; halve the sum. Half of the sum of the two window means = 30.2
